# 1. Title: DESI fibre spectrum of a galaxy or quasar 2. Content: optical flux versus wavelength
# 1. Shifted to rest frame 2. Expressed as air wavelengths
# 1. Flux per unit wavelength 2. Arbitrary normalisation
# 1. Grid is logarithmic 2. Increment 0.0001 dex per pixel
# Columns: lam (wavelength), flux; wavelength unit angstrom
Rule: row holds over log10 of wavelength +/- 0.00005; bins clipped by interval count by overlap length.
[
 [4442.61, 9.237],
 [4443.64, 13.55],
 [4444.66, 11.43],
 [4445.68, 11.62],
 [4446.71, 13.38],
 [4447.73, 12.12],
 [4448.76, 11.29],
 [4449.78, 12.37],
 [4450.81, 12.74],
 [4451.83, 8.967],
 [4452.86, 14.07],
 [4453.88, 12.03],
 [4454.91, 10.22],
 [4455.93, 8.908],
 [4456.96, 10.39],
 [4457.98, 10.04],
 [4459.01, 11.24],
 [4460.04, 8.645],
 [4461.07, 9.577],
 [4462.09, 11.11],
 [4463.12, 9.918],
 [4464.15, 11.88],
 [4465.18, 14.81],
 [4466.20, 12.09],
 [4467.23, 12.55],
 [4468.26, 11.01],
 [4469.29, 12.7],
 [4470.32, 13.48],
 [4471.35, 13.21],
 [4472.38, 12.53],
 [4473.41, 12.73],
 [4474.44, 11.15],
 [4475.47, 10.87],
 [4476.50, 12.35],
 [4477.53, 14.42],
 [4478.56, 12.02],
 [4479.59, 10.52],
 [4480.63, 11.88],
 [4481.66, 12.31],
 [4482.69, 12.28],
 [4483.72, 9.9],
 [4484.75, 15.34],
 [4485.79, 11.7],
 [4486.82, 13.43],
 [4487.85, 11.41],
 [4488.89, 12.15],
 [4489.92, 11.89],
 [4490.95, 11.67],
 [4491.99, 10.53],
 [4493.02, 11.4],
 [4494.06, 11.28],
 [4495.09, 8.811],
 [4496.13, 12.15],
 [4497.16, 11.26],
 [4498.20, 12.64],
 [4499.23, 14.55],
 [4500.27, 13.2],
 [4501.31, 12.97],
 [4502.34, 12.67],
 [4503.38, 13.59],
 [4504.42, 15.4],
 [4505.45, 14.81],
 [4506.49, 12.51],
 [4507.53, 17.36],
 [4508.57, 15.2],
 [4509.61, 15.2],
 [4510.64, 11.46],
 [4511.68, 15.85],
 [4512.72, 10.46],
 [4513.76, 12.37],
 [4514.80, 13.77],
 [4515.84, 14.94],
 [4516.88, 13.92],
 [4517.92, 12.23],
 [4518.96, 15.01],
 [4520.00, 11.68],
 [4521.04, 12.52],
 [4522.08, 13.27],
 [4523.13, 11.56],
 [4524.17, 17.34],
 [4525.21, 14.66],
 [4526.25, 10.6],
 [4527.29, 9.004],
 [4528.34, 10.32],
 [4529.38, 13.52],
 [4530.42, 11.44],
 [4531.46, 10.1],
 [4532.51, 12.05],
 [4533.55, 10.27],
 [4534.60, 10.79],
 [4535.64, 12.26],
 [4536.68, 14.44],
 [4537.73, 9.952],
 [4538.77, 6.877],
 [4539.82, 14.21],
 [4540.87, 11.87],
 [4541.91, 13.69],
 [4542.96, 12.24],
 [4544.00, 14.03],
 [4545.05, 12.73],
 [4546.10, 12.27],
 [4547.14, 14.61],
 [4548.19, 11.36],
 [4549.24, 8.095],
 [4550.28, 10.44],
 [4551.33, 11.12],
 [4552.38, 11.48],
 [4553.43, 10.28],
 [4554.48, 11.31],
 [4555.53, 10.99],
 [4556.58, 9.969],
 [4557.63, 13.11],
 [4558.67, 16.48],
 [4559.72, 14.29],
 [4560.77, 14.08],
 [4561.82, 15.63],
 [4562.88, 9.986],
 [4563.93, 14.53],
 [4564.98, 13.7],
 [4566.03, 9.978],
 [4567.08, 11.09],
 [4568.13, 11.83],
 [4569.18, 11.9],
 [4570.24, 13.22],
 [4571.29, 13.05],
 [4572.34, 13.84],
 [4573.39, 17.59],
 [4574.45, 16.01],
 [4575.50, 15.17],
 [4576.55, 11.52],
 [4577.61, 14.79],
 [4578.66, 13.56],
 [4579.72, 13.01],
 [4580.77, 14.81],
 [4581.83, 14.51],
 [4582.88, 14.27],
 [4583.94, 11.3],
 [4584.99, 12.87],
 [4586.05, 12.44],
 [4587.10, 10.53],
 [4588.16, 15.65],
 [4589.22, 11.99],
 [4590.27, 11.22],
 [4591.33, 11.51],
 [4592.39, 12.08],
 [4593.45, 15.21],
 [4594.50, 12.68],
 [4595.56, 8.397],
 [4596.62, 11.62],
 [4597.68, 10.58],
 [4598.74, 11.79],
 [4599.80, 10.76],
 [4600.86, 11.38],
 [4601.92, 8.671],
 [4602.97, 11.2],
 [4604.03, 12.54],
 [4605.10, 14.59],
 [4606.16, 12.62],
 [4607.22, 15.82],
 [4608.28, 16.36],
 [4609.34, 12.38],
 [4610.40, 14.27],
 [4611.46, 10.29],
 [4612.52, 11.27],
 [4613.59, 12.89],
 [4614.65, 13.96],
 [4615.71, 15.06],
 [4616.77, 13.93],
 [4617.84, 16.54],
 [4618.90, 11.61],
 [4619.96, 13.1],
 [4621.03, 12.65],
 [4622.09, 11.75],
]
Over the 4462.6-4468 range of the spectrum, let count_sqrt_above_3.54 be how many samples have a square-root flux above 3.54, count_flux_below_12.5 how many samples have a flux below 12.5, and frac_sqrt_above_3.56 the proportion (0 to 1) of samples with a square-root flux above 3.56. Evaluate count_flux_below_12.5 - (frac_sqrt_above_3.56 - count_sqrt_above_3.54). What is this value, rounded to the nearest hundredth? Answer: 4.80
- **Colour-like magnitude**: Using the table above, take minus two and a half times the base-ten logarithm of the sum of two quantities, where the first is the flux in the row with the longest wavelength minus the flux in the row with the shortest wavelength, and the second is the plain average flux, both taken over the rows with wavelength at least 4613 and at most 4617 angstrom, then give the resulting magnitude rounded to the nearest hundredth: -2.94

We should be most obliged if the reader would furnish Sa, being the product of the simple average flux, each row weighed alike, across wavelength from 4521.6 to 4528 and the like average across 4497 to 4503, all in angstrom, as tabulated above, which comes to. 164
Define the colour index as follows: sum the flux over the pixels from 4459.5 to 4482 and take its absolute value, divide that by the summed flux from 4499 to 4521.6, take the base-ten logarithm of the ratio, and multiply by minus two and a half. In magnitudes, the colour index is 0.15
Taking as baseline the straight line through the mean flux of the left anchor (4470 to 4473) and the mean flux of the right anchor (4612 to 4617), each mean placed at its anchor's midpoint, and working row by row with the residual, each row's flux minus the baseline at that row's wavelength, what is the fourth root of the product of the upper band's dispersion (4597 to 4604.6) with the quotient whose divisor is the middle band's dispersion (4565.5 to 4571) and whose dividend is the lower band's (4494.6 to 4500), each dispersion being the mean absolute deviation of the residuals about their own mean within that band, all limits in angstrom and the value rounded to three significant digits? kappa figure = 1.10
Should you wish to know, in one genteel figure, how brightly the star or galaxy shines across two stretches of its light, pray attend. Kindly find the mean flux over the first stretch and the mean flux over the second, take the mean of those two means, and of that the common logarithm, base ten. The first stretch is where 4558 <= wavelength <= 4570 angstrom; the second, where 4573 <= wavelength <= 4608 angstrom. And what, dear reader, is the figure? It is 1.11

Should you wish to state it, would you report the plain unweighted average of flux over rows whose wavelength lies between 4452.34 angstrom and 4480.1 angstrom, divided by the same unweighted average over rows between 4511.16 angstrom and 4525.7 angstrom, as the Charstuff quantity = 0.86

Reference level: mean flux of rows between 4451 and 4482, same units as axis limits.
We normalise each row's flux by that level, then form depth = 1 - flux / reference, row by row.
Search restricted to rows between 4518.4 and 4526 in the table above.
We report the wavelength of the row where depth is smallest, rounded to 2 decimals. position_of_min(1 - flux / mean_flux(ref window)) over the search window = 4524.17 angstrom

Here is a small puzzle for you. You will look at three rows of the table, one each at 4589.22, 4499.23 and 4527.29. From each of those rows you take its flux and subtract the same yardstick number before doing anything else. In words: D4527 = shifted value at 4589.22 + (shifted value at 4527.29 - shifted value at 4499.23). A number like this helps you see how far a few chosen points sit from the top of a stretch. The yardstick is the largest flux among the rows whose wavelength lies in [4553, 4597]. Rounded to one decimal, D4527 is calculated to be -11.1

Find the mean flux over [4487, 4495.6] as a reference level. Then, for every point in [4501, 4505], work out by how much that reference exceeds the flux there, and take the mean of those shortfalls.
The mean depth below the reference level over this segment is -2.5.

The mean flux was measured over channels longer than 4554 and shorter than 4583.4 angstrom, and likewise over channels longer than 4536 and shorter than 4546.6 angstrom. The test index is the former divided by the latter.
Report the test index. 1.09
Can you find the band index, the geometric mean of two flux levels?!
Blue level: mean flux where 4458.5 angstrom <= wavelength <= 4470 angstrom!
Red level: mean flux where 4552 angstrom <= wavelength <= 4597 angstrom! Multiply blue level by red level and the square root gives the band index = 12.1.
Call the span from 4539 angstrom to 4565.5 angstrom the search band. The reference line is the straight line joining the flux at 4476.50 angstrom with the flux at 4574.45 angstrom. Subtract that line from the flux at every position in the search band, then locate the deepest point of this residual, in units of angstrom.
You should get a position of 4549.24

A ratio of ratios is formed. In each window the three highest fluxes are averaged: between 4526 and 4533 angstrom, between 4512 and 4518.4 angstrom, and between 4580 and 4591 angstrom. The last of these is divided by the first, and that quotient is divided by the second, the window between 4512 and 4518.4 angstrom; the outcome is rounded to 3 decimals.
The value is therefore 0.086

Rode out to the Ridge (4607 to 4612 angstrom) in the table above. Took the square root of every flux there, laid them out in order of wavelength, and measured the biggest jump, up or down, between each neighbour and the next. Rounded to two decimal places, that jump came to 0.57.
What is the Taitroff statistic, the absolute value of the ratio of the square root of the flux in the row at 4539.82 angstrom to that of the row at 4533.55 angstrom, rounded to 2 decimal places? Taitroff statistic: 1.18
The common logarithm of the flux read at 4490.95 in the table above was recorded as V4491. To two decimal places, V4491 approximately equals 1.07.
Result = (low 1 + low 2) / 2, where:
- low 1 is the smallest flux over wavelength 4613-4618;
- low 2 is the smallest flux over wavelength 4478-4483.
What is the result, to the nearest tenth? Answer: 11.7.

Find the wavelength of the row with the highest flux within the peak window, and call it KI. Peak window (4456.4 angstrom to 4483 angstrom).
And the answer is 4465.18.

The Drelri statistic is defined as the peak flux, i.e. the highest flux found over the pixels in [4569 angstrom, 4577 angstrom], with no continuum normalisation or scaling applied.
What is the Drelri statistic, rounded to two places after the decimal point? 17.59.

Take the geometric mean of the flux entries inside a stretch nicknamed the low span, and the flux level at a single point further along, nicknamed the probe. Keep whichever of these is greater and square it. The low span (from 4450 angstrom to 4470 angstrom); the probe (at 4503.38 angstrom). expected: 185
